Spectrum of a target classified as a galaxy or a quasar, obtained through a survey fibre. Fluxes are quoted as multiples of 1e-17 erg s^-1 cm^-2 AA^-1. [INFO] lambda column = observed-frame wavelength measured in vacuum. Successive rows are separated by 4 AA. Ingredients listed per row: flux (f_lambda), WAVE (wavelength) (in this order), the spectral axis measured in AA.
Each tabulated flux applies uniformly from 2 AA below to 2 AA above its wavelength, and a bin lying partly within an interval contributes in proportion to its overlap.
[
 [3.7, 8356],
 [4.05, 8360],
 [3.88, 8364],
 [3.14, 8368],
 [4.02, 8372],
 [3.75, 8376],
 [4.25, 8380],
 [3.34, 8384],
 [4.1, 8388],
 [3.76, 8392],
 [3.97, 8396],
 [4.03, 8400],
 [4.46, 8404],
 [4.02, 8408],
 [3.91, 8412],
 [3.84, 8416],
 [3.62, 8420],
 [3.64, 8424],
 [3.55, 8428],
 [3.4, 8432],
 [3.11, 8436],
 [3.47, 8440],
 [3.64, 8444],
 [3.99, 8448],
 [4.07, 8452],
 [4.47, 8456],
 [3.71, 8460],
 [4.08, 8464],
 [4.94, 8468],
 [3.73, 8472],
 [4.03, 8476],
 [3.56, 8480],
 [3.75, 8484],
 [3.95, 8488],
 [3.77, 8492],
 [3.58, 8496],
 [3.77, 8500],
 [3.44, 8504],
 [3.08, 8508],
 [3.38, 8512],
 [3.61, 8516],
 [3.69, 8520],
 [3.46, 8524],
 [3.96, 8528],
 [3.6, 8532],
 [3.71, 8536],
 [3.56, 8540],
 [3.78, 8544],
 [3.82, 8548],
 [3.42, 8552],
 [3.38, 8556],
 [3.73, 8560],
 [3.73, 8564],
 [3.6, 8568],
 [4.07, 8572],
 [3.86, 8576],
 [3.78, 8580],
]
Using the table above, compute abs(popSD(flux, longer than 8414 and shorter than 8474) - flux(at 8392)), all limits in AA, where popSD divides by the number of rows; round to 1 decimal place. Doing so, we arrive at 3.3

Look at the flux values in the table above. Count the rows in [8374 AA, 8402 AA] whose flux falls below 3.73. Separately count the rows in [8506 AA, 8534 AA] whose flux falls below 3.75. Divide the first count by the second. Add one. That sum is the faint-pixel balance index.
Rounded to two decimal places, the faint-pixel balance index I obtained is 1.17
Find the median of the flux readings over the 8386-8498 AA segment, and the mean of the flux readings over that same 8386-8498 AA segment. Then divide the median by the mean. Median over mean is 0.99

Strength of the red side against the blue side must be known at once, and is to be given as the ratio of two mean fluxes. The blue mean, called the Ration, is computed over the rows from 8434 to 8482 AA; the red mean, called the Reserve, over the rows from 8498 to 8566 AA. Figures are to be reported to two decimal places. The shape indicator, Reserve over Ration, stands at 0.92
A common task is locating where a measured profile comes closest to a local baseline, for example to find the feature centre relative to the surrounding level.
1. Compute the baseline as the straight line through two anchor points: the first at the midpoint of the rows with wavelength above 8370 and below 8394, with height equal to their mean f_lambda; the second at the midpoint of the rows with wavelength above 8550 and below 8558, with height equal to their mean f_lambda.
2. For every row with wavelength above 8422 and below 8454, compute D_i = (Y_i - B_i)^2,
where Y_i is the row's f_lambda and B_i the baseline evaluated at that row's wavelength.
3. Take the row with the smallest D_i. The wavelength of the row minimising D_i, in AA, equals 8444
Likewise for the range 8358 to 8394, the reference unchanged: 8364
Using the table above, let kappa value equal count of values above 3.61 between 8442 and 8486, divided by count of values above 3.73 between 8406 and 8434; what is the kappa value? 3.3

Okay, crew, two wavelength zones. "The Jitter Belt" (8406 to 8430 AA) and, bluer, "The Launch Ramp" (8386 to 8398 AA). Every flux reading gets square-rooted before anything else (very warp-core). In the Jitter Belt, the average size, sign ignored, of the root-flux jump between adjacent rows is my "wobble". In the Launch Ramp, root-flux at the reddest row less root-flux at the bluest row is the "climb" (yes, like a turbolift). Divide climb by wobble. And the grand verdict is -1.2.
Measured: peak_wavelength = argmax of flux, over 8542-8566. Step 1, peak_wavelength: 8548 AA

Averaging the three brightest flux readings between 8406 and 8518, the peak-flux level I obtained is 4.50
